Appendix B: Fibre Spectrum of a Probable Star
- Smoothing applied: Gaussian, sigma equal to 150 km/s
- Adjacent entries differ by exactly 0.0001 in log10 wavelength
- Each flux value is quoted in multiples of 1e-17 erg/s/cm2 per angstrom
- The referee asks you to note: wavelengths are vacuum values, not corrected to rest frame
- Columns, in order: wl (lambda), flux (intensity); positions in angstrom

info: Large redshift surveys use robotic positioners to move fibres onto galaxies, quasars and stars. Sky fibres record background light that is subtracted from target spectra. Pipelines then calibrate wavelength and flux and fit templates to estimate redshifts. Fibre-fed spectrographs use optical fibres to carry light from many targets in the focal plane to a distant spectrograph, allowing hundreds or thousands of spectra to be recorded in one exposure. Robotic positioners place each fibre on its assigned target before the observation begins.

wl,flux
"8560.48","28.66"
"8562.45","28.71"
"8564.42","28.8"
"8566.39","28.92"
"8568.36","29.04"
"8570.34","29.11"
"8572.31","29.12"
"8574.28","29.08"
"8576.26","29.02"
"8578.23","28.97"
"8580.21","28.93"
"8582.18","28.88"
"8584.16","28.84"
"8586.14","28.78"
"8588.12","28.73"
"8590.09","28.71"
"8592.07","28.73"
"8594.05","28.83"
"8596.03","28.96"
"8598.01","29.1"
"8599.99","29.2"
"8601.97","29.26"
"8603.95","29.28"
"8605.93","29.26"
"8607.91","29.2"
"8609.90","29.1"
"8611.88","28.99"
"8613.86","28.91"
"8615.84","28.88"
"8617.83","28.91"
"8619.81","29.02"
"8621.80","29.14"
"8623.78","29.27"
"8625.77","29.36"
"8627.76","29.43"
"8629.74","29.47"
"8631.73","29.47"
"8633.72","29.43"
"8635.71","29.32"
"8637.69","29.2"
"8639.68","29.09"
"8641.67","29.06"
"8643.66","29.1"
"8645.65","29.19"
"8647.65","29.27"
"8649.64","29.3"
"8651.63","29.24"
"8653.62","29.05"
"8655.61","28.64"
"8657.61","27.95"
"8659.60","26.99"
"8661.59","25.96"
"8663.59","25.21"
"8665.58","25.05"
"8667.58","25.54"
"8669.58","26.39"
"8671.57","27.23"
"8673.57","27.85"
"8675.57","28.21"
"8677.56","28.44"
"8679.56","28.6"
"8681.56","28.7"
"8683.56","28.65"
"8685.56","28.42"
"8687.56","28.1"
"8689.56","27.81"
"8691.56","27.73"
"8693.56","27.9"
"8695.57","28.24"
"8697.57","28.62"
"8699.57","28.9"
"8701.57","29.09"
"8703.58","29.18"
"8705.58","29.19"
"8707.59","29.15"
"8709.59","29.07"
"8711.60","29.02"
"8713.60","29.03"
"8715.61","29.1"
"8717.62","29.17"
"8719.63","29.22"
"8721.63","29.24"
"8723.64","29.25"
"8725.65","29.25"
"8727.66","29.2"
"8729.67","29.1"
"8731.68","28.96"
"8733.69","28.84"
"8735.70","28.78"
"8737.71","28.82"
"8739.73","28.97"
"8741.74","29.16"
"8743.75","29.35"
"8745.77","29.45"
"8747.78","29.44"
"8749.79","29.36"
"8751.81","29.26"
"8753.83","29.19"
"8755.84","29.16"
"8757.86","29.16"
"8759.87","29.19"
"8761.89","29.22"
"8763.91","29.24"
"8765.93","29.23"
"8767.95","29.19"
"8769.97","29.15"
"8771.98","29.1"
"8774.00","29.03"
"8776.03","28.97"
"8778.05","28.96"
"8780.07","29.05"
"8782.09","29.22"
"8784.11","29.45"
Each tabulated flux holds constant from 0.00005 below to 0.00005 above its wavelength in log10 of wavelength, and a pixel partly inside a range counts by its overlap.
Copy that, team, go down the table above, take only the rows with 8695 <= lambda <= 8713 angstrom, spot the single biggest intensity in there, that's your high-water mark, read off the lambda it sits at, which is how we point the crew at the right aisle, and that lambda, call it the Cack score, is 8705.58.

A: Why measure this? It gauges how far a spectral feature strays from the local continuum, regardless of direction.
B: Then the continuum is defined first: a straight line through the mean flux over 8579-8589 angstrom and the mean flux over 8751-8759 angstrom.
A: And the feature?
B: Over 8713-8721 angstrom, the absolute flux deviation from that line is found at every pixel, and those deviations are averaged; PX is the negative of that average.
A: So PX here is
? -0.1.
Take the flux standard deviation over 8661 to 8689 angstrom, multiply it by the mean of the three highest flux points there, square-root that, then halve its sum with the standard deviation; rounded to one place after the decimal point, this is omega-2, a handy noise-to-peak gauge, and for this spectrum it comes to 3.8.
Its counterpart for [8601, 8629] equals 1.2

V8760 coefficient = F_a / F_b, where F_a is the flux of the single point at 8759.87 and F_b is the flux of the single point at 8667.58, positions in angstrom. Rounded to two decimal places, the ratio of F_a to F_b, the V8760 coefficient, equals 1.14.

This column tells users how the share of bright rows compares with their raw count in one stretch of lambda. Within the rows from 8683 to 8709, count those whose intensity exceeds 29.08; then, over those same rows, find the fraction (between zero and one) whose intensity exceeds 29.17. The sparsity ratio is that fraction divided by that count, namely 0.038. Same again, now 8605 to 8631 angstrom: 0.058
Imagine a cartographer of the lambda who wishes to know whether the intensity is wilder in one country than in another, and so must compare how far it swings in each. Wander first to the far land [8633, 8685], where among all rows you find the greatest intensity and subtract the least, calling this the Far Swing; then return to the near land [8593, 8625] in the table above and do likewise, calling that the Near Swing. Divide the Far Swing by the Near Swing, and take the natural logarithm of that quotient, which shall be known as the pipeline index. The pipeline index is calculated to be 2.3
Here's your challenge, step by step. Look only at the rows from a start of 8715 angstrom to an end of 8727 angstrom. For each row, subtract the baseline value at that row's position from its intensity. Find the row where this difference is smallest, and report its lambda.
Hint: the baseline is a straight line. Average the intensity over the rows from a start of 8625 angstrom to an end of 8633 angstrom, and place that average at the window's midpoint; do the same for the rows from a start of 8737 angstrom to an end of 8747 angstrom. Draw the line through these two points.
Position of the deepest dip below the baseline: 8715.61 angstrom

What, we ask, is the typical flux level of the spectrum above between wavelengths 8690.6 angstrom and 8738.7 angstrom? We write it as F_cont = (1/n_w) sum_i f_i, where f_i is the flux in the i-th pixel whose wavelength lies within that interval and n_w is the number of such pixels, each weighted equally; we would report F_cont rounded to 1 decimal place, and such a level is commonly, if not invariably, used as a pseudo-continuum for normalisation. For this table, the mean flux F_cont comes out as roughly 28.9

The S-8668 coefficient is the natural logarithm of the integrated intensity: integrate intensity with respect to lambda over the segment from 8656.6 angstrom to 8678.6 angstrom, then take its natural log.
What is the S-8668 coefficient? 6.38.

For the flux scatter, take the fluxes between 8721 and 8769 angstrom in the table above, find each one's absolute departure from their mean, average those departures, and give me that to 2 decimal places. 0.13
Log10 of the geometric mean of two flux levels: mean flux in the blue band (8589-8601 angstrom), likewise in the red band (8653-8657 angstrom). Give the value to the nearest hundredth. 1.46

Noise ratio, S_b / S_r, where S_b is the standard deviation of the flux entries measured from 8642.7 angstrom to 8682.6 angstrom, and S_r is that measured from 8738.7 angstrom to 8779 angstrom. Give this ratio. 10.3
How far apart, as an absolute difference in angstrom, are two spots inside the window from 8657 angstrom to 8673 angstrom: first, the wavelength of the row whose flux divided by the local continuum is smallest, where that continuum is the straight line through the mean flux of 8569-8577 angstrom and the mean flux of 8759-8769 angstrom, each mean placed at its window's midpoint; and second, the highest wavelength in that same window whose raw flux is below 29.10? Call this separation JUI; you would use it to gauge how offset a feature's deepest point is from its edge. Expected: 6.0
